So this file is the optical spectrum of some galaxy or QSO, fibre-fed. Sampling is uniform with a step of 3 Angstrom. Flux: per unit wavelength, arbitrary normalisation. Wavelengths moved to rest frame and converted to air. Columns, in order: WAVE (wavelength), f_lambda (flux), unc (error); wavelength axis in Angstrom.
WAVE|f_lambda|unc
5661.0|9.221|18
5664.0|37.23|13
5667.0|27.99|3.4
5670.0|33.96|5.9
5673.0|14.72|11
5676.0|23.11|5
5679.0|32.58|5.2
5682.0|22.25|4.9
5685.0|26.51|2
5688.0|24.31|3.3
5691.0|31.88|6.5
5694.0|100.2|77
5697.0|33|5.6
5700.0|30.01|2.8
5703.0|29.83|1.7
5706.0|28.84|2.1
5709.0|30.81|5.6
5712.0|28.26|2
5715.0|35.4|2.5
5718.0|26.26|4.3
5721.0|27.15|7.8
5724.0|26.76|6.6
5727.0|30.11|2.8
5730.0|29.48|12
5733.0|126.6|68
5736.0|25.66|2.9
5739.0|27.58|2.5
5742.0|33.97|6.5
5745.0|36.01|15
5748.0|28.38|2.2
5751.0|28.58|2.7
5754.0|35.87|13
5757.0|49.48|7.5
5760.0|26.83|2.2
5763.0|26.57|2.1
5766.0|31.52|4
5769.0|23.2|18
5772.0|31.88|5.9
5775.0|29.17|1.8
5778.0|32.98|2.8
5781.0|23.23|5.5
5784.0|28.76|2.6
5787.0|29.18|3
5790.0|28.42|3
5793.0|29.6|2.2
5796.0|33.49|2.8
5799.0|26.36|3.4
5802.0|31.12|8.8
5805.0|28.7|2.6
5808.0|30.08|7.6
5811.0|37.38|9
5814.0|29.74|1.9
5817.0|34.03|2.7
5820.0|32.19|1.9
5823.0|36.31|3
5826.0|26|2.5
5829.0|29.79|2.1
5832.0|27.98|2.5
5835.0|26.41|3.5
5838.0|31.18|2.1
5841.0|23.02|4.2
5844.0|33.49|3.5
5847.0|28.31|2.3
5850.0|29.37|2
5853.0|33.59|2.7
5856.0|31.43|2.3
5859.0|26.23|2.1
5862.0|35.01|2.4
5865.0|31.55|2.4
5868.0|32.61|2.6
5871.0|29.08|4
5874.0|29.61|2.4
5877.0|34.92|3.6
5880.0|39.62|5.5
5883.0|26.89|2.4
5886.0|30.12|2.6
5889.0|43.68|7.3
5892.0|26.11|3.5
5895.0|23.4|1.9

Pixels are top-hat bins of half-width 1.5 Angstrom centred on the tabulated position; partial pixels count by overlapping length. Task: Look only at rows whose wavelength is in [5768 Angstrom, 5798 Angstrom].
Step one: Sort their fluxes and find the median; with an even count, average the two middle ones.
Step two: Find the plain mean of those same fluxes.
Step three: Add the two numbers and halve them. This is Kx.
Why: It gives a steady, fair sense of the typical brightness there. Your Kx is 29.1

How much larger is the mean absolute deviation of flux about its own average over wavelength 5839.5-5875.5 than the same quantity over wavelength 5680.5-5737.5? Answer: -13.3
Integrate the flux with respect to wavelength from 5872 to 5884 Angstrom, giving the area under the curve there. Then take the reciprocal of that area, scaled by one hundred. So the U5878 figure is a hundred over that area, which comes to 0.254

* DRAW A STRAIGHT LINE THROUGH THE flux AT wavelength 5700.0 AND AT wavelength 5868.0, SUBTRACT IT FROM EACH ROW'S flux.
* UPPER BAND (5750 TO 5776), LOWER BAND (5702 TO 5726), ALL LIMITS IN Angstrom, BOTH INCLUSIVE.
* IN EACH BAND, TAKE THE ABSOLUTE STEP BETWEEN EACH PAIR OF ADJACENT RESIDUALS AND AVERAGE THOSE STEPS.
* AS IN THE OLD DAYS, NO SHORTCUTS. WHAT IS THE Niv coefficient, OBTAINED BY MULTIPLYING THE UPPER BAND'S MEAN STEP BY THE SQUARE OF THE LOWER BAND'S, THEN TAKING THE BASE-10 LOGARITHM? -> 1.97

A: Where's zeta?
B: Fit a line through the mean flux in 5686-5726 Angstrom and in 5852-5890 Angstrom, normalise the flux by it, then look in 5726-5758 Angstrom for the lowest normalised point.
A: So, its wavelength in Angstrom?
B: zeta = 5736.0 Angstrom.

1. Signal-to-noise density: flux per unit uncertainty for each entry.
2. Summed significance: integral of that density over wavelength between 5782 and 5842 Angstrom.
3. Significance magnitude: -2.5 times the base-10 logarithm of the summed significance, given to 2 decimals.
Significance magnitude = -6.98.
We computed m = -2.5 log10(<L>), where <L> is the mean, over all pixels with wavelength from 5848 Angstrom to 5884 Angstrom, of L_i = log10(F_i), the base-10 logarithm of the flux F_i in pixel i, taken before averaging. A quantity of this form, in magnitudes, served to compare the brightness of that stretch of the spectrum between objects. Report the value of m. -0.439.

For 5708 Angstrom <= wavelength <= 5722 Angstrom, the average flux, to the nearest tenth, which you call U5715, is 29.6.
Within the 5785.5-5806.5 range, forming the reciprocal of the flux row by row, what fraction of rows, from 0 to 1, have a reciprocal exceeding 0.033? 0.71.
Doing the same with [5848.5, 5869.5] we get 0.29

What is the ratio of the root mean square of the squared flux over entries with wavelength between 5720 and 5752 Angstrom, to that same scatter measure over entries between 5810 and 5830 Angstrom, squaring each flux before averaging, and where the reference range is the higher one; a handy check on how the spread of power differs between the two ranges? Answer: 4.6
